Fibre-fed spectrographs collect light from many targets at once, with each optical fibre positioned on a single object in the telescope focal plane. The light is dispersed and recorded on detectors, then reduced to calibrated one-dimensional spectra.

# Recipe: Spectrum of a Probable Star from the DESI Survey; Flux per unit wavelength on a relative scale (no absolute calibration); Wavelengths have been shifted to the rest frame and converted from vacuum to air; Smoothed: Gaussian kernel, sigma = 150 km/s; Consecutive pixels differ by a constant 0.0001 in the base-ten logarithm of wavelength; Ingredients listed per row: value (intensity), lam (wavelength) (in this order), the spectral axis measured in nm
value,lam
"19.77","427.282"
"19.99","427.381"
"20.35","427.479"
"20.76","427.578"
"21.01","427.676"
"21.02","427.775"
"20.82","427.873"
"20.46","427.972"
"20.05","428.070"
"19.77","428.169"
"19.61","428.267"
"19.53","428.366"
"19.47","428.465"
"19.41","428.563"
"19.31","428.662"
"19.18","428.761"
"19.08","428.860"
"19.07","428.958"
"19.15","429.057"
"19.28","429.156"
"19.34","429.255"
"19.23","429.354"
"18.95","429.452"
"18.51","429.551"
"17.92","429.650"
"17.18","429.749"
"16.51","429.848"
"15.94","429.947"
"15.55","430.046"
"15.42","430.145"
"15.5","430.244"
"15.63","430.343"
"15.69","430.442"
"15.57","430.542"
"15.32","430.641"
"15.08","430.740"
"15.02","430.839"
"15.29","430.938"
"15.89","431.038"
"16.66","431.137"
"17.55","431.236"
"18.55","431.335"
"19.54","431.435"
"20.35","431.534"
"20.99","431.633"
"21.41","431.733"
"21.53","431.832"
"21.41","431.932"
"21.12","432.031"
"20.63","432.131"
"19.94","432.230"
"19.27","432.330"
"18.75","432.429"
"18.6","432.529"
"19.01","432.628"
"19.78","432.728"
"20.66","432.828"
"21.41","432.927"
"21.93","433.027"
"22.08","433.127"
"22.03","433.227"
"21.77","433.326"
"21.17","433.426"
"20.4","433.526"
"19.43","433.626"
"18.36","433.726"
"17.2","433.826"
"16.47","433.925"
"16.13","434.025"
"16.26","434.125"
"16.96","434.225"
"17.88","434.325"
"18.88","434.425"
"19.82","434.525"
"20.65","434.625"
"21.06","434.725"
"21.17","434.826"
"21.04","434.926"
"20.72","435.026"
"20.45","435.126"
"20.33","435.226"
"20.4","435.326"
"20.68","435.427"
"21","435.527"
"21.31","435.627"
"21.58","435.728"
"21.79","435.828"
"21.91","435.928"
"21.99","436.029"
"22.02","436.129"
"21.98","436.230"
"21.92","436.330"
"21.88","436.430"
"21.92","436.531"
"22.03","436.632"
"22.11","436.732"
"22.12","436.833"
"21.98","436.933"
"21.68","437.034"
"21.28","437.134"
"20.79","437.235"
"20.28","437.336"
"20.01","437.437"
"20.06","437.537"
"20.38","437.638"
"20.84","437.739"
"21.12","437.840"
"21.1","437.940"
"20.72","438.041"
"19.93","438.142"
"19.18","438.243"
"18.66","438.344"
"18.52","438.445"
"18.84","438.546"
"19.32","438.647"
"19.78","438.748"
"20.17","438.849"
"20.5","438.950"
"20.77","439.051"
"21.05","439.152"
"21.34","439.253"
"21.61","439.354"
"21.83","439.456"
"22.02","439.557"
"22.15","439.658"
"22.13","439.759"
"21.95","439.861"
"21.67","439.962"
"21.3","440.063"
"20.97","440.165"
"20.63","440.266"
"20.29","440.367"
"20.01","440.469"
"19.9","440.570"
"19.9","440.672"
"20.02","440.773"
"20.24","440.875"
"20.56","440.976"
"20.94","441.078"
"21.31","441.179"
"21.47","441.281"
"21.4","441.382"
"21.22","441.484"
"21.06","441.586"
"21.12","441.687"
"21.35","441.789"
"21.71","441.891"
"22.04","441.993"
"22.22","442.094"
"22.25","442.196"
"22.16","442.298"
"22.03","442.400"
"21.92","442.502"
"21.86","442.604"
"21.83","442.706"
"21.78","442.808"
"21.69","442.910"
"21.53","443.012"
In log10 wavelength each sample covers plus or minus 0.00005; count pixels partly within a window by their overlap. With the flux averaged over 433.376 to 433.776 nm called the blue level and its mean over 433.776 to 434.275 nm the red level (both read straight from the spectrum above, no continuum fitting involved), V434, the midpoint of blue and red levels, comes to 18.2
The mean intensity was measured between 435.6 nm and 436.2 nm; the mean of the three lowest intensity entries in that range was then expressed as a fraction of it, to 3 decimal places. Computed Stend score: 0.991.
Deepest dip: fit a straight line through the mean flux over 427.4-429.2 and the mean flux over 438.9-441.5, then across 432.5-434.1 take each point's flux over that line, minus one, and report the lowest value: -0.210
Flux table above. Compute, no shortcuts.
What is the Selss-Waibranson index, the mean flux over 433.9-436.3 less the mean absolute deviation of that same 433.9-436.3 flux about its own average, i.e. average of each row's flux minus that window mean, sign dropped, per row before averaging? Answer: 18.6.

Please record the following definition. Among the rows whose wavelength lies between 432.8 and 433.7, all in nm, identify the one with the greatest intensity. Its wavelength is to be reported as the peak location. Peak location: 433.127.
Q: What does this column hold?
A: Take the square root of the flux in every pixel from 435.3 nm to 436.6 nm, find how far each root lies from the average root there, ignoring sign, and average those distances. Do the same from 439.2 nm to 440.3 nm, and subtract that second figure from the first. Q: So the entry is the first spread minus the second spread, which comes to 0.01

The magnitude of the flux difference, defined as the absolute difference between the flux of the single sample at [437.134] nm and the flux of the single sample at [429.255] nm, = 1.9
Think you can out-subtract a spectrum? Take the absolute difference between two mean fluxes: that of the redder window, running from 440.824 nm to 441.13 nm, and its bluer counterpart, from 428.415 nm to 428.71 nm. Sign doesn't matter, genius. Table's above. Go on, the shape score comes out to 1.2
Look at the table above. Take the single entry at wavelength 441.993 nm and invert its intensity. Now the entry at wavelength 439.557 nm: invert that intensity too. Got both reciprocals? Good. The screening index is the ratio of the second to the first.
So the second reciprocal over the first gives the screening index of 1.00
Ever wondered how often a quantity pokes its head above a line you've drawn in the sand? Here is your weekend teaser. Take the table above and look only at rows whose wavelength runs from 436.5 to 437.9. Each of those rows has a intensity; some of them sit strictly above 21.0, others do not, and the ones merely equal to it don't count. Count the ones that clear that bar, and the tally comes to 8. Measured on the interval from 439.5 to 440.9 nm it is 6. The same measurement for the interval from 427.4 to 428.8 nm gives 2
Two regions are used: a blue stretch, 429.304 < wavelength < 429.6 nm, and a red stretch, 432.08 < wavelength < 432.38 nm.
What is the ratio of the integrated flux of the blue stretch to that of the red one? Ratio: 0.94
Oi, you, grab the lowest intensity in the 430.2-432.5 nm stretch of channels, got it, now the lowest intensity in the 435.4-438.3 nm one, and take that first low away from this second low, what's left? 4.2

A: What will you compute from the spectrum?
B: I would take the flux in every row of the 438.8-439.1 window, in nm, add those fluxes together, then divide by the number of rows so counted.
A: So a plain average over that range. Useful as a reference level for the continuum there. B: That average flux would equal 20.5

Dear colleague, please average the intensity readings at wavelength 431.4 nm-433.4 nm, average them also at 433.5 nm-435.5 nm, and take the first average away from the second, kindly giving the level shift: -1.4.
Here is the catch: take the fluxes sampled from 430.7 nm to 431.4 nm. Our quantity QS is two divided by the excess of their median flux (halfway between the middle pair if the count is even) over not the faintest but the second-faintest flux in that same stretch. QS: 2.5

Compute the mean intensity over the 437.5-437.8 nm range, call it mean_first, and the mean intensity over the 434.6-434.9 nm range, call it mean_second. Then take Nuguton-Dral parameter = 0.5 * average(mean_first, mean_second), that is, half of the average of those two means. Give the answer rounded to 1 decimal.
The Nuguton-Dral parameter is 10.3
